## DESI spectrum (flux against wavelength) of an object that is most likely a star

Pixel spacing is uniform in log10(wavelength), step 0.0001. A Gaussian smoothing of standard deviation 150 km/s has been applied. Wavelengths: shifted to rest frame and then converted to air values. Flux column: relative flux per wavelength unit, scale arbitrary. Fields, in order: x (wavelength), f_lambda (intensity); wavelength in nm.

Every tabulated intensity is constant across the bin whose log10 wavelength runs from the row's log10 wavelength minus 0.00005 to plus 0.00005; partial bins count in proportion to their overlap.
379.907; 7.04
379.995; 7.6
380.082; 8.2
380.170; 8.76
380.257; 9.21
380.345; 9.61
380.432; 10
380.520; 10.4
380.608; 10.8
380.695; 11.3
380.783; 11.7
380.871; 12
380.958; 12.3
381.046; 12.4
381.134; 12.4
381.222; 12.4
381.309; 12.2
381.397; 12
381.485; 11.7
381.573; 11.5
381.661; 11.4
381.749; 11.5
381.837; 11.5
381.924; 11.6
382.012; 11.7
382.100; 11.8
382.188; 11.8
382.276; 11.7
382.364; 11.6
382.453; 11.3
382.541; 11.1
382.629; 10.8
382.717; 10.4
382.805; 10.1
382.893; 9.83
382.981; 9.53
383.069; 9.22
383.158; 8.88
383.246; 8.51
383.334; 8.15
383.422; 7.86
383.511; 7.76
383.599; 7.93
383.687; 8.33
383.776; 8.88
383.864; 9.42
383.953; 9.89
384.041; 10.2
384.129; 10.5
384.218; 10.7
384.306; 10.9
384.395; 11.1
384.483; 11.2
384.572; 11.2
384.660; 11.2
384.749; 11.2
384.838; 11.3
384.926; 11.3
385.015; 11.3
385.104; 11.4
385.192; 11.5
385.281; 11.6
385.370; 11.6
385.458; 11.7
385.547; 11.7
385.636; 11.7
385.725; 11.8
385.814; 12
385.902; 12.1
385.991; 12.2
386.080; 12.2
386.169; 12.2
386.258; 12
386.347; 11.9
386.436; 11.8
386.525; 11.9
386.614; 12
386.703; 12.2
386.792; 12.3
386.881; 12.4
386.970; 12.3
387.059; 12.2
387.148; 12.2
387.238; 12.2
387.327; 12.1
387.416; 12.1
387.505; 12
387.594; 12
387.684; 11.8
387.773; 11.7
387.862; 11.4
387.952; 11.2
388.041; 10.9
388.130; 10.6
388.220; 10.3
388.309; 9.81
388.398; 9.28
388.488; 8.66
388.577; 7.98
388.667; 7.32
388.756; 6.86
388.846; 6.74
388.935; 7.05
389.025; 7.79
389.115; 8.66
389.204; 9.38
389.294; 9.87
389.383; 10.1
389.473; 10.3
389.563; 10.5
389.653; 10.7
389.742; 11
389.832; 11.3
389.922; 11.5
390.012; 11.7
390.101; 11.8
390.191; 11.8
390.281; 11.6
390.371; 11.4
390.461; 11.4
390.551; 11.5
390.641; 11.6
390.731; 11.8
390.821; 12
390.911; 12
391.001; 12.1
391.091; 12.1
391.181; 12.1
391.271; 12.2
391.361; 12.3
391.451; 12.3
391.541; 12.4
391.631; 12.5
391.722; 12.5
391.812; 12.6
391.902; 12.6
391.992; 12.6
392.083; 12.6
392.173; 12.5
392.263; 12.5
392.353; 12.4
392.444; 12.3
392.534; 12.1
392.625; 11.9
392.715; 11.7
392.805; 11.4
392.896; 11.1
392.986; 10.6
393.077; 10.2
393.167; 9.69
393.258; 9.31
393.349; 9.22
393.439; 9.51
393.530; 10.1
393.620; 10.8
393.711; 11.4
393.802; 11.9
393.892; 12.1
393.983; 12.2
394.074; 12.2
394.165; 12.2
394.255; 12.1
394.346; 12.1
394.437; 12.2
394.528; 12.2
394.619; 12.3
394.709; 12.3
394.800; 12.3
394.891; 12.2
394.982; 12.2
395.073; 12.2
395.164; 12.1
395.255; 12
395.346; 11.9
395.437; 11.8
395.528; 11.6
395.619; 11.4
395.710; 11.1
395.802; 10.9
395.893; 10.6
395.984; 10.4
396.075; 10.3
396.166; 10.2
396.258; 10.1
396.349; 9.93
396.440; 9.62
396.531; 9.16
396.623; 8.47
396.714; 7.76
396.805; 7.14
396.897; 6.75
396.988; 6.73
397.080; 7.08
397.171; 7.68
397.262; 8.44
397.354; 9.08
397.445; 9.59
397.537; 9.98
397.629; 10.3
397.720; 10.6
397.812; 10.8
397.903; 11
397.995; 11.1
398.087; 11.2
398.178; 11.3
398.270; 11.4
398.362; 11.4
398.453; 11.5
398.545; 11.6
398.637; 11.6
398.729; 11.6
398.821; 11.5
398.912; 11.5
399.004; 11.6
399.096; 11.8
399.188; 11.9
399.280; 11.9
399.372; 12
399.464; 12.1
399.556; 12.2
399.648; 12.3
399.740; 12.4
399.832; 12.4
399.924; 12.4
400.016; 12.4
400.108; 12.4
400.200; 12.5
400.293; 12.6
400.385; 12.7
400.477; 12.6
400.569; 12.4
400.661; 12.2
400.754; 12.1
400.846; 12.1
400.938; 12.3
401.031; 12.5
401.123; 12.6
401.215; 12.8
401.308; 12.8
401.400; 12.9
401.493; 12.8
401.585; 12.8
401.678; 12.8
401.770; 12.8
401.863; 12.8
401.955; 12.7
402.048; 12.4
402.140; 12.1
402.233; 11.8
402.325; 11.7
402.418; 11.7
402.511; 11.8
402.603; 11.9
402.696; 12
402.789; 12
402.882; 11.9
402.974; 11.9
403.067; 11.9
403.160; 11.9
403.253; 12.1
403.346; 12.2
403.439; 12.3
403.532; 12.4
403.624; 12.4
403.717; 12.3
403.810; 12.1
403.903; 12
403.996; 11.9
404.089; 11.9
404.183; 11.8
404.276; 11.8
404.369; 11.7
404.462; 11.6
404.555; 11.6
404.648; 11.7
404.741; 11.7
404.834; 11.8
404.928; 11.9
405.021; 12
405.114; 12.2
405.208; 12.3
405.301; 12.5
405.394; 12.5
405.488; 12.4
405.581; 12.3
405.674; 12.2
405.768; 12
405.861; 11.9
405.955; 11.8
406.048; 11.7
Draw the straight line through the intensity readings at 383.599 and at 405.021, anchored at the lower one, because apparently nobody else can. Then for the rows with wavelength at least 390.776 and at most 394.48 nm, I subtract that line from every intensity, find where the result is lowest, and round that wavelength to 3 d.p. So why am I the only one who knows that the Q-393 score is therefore 393.349 nm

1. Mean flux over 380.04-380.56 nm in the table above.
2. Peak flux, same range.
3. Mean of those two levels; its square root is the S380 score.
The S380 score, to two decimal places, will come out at 3.14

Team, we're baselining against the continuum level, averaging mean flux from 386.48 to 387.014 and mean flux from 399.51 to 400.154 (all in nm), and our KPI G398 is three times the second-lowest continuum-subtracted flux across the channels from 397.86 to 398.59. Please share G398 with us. -3.5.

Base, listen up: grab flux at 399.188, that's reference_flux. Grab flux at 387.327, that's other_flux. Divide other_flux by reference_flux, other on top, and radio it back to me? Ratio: 1.02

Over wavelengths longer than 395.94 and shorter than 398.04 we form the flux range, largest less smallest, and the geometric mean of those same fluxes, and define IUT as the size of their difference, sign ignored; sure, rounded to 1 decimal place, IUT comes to 4.7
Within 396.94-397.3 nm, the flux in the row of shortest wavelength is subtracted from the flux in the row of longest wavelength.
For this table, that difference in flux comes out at 1.7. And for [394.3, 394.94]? 0.1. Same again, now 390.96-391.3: 0.1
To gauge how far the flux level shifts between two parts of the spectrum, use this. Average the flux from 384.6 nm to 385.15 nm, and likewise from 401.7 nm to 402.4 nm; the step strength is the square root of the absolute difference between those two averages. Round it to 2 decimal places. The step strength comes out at 1.02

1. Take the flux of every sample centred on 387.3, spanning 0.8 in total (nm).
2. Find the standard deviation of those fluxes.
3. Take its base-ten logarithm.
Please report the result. -0.8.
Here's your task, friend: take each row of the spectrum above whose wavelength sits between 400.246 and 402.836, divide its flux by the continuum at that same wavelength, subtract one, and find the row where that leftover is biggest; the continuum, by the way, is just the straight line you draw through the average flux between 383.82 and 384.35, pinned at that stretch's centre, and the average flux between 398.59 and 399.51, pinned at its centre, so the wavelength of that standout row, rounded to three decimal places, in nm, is 401.400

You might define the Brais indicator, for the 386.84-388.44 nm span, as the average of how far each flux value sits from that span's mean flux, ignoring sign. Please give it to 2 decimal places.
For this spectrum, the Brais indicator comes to 0.76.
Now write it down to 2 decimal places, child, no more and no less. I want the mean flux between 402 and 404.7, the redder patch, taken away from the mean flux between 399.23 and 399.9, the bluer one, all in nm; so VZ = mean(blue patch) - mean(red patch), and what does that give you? 0.23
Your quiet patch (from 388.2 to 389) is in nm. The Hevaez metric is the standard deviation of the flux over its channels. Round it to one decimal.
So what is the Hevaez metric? 1.3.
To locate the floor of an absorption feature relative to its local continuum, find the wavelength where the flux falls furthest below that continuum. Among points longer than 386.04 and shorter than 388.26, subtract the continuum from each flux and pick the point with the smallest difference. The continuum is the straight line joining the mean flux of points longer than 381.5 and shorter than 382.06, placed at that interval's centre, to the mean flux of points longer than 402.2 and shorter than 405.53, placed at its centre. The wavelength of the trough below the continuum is 388.220 nm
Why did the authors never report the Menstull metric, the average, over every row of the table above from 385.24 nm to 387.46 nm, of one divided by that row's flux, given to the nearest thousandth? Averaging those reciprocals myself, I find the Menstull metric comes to 0.083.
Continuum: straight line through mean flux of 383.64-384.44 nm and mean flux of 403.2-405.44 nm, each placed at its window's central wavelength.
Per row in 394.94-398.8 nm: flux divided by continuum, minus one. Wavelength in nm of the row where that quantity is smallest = 396.988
